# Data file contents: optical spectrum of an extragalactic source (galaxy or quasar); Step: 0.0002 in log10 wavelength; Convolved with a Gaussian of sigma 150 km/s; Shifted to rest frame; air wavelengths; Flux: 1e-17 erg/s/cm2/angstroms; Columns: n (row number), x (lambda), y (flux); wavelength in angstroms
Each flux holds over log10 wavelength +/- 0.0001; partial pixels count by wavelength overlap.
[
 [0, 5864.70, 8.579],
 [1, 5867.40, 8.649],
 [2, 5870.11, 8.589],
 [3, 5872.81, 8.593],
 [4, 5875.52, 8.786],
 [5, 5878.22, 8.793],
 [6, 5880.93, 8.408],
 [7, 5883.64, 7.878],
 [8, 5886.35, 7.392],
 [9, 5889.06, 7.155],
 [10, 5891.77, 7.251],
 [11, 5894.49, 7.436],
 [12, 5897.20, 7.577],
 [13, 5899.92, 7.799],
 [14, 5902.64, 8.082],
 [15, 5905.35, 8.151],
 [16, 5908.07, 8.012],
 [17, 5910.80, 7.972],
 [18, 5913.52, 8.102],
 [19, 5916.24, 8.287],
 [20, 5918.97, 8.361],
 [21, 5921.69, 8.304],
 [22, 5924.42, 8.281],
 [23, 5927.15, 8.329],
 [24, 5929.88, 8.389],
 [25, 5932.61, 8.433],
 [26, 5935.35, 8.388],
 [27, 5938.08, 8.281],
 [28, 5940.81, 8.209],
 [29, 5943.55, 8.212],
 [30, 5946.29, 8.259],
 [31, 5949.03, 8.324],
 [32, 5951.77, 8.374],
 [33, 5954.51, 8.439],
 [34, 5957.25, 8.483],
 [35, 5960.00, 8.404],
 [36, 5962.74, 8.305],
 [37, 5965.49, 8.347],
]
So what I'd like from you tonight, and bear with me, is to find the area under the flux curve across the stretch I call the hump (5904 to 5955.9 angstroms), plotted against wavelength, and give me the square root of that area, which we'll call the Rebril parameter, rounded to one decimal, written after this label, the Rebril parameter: 20.7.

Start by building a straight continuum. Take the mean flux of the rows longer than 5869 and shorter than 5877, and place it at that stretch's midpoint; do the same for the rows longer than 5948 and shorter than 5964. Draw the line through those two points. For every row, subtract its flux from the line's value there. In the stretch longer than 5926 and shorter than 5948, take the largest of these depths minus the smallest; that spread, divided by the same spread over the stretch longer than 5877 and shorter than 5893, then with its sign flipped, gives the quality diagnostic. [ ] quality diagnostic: -0.1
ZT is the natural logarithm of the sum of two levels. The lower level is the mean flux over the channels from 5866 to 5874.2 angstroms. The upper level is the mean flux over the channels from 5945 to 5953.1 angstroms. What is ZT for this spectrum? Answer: 2.83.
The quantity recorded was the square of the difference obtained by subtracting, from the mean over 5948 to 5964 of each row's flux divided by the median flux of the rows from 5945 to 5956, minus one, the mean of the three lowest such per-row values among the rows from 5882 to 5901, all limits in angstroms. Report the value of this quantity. 0.0181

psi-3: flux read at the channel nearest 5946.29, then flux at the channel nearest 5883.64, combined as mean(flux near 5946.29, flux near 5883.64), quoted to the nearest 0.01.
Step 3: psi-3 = 8.07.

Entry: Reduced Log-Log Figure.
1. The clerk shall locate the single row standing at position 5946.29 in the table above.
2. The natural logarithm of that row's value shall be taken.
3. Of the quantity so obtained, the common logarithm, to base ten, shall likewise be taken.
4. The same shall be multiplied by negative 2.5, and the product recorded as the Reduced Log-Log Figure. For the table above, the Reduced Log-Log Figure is -0.811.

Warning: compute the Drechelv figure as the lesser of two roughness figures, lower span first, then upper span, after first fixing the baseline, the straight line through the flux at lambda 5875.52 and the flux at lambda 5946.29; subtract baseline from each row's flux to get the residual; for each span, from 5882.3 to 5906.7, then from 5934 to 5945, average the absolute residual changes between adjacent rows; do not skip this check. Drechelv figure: 0.054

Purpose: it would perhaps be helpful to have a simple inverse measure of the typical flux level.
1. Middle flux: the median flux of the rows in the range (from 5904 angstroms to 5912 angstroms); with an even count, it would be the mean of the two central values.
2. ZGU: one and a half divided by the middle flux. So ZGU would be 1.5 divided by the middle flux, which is 0.187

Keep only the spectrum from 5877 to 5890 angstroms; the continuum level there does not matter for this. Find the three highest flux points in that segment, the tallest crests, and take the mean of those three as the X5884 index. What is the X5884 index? 8.36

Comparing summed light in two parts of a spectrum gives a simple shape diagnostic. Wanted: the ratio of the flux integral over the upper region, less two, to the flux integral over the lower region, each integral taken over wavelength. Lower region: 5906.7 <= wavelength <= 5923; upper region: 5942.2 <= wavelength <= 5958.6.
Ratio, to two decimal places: 1.01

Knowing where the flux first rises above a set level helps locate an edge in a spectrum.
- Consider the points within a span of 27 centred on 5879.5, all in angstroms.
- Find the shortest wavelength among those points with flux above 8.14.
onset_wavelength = 5867.40 angstroms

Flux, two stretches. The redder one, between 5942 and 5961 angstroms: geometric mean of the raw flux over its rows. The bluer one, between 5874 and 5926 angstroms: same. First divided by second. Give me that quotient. 1.05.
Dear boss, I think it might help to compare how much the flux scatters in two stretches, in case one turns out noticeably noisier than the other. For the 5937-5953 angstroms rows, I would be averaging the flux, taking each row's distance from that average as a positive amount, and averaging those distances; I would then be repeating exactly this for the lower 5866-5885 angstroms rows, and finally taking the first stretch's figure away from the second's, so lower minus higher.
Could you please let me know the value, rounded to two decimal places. 0.17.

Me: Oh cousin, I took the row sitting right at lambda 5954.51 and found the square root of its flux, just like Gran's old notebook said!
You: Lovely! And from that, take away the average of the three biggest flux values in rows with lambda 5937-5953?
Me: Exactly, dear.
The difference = -5.42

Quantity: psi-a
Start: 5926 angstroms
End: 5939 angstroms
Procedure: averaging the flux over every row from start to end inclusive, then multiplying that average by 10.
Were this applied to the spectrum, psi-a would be 84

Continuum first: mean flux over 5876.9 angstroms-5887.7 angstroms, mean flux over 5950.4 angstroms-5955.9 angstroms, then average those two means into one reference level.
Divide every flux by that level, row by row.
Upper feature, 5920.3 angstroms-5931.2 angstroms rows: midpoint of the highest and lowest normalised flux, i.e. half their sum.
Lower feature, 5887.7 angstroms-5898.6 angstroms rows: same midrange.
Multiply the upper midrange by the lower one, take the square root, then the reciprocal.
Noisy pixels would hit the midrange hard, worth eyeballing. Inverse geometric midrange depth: 1.05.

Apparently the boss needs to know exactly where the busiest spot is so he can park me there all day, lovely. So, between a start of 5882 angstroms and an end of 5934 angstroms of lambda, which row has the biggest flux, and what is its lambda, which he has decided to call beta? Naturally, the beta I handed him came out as 5932.61 angstroms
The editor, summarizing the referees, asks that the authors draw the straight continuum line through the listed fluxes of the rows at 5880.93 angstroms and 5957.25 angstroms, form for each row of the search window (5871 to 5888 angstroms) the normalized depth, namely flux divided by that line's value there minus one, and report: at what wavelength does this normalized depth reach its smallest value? 5886.35 angstroms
